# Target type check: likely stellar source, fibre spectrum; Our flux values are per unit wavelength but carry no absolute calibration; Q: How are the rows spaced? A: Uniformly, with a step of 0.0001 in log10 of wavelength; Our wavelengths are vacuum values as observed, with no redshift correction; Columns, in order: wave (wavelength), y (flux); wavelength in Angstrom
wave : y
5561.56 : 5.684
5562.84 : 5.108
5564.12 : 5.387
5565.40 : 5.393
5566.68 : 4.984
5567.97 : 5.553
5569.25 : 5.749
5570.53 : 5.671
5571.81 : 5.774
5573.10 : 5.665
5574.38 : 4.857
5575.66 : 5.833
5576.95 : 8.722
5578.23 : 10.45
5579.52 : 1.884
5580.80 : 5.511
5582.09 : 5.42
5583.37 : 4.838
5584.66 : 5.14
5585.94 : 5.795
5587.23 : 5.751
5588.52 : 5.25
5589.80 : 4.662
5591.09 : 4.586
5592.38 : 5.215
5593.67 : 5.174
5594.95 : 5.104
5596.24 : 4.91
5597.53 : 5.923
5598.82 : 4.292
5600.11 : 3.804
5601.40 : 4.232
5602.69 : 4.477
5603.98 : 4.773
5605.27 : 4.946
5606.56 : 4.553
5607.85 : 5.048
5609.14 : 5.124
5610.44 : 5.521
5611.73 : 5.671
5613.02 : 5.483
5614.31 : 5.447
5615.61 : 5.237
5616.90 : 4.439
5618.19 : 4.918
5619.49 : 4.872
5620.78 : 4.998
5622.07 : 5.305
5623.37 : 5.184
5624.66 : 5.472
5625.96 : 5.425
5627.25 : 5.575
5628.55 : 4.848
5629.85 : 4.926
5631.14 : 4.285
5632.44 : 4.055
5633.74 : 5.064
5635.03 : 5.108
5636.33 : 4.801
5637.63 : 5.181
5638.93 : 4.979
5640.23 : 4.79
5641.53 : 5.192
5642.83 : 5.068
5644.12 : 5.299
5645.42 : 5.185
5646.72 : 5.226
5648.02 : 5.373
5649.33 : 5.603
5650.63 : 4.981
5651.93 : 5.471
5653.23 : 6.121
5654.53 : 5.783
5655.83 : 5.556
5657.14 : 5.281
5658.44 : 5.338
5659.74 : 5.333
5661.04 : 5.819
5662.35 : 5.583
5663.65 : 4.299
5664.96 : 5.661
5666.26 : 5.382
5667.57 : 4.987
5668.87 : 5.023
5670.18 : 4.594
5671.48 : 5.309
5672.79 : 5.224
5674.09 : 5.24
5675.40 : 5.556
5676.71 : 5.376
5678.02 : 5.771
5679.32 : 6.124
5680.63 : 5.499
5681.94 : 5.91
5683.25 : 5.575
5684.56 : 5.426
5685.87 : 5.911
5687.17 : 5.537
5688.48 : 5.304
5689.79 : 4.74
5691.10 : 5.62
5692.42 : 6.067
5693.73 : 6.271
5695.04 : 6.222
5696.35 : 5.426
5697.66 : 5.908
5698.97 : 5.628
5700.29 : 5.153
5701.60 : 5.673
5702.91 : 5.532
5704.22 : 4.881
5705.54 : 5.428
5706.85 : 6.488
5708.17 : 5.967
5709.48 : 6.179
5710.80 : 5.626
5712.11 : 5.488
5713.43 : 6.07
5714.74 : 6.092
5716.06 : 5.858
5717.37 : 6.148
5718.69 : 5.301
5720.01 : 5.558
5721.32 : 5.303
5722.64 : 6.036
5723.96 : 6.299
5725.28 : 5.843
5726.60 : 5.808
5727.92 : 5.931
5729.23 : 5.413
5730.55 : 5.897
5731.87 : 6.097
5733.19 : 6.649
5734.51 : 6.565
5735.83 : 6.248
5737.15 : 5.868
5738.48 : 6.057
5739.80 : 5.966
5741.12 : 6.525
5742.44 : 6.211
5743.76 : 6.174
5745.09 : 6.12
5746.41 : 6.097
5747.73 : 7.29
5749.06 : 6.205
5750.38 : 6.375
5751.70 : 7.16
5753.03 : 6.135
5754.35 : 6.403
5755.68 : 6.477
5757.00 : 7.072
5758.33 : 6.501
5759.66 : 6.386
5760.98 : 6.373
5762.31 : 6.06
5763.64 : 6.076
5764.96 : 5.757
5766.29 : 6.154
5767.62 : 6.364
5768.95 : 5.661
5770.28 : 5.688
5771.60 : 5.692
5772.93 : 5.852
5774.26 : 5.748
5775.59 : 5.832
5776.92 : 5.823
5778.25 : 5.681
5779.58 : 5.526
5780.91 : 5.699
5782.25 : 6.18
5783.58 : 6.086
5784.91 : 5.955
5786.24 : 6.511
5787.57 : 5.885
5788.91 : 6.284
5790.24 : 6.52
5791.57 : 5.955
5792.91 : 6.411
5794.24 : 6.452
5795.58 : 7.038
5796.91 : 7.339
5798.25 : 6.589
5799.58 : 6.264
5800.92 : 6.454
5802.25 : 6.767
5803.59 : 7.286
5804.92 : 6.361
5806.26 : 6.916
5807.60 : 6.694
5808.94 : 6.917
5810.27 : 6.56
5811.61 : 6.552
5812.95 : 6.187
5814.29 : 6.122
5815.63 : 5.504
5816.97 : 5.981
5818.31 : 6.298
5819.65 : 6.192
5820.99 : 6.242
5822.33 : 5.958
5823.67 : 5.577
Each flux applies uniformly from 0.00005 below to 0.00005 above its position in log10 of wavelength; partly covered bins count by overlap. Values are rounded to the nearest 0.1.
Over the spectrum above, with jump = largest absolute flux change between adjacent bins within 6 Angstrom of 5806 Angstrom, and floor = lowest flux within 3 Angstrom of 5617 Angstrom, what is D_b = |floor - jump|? 3.5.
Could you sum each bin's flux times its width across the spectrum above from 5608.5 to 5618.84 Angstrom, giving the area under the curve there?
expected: 54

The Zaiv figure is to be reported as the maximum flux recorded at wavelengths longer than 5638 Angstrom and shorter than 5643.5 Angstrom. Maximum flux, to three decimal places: 5.192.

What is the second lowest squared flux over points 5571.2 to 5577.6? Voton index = 32.1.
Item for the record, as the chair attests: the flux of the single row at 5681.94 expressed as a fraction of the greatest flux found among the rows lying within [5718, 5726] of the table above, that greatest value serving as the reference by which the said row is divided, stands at 0.938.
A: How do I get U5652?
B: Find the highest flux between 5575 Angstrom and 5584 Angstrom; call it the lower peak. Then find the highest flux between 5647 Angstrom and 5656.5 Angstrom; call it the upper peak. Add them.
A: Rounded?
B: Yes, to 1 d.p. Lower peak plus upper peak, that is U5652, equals 16.6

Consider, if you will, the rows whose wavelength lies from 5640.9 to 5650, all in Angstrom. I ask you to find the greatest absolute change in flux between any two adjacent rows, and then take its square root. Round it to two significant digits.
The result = 0.48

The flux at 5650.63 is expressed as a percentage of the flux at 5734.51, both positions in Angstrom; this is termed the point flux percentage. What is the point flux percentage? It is 76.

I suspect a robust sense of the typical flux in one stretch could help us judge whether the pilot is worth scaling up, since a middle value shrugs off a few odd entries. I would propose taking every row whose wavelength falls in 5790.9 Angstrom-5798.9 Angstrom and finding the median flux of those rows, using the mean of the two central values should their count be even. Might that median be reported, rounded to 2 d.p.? 6.52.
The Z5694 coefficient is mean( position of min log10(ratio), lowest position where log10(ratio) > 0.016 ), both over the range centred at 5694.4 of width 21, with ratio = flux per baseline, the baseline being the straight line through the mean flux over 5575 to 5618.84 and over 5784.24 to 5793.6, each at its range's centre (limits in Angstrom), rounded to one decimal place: 5687.8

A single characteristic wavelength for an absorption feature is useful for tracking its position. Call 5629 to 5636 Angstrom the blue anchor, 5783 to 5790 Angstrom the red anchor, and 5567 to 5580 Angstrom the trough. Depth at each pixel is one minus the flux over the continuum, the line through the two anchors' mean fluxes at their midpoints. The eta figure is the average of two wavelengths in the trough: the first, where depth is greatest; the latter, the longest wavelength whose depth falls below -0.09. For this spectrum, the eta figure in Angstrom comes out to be 5578.9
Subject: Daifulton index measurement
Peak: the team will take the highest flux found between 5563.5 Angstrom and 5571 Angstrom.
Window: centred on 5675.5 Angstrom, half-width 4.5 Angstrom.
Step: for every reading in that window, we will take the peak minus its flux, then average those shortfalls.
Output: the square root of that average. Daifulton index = 0.48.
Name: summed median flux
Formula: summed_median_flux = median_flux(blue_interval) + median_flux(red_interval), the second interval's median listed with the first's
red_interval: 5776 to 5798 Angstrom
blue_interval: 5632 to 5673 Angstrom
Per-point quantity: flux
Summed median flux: 11.4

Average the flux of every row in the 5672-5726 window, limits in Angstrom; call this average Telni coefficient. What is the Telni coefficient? 5.69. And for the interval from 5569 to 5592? 5.64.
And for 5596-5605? 4.63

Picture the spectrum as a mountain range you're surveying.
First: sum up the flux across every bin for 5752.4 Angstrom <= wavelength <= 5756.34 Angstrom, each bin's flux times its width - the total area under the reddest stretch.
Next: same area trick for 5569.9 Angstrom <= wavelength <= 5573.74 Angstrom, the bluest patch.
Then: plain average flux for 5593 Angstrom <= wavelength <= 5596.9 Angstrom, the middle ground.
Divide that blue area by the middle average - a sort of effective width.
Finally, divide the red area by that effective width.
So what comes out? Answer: 5.8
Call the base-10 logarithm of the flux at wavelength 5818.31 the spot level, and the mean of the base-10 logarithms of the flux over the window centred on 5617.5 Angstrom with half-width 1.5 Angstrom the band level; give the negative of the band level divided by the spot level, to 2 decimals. -0.84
